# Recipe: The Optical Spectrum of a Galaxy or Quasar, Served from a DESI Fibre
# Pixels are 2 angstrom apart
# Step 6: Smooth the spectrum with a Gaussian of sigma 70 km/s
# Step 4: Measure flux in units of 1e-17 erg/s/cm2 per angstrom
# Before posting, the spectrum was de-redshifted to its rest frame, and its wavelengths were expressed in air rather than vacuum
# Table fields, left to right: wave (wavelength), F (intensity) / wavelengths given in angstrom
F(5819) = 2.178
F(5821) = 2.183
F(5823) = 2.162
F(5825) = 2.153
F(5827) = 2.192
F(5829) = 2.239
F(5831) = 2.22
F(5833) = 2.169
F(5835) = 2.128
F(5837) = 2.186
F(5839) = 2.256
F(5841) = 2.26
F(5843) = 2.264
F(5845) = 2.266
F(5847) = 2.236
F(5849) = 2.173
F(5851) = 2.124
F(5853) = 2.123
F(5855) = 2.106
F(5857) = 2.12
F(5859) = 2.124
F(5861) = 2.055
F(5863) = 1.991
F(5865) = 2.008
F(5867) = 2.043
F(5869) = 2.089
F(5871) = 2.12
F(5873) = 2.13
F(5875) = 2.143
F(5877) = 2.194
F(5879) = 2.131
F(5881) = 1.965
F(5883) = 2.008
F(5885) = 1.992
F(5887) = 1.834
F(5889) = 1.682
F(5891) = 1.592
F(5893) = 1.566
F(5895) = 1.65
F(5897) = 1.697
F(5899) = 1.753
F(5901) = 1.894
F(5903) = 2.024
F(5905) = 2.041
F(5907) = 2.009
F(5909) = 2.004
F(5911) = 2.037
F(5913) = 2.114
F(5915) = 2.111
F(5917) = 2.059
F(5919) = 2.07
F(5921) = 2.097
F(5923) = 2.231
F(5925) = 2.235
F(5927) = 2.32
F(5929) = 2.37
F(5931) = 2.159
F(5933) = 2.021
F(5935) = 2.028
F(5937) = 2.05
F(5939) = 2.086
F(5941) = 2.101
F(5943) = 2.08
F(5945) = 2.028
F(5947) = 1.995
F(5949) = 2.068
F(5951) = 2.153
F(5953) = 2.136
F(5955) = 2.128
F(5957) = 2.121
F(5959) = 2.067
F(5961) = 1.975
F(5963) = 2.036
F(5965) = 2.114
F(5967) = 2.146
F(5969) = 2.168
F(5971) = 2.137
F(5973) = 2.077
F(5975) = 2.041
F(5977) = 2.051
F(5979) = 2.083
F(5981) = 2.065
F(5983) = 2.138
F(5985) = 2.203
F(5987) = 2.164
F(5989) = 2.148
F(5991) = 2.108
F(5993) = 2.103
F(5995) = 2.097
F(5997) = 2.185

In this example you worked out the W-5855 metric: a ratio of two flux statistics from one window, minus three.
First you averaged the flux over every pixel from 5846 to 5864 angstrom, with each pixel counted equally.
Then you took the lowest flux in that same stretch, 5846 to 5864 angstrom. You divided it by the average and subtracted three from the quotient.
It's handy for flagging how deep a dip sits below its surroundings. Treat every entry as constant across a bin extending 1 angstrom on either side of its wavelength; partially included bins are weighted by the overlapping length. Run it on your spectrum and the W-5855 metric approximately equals -2.06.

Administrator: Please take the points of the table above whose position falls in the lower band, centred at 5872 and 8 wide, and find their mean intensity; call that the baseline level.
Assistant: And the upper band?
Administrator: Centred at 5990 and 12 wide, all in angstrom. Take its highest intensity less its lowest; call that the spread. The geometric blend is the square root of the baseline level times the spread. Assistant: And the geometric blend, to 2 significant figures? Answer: 0.47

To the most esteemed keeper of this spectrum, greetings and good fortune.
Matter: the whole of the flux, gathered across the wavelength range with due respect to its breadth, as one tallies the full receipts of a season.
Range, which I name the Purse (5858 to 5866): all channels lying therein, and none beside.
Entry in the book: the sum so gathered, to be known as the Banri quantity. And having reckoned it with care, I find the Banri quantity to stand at 16.4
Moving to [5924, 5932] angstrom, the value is 18.2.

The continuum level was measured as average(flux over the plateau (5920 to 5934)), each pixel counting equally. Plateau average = 2.20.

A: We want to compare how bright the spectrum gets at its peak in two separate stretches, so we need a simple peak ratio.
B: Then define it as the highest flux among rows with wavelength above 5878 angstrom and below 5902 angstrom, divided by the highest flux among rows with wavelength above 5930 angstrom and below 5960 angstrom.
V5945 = 0.987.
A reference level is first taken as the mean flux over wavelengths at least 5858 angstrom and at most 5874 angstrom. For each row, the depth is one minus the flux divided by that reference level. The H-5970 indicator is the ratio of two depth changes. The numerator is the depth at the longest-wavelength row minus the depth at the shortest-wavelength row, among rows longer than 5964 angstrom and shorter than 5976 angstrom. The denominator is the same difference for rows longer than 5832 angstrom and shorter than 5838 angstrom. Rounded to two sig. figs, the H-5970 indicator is -4.3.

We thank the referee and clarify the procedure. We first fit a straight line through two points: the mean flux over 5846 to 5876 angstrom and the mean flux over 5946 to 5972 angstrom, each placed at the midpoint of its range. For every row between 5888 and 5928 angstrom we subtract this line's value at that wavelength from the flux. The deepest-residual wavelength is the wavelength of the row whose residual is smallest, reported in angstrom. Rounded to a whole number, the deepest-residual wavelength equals 5893 angstrom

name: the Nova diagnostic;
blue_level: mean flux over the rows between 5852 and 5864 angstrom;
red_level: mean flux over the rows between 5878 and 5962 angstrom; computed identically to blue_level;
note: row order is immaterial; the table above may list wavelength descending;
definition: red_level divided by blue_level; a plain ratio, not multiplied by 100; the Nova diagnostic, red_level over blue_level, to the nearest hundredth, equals 0.97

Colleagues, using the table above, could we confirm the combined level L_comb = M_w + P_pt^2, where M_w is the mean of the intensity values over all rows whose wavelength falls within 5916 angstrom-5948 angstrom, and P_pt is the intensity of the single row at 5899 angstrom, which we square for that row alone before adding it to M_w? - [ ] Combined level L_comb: 5.2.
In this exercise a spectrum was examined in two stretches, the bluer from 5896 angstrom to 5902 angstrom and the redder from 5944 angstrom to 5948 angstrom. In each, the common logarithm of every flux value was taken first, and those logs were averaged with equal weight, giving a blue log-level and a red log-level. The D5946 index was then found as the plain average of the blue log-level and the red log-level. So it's 0.277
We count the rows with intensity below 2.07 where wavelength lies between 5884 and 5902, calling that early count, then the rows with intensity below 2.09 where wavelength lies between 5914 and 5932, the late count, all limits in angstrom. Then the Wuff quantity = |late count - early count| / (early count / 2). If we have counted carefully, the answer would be 1.56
